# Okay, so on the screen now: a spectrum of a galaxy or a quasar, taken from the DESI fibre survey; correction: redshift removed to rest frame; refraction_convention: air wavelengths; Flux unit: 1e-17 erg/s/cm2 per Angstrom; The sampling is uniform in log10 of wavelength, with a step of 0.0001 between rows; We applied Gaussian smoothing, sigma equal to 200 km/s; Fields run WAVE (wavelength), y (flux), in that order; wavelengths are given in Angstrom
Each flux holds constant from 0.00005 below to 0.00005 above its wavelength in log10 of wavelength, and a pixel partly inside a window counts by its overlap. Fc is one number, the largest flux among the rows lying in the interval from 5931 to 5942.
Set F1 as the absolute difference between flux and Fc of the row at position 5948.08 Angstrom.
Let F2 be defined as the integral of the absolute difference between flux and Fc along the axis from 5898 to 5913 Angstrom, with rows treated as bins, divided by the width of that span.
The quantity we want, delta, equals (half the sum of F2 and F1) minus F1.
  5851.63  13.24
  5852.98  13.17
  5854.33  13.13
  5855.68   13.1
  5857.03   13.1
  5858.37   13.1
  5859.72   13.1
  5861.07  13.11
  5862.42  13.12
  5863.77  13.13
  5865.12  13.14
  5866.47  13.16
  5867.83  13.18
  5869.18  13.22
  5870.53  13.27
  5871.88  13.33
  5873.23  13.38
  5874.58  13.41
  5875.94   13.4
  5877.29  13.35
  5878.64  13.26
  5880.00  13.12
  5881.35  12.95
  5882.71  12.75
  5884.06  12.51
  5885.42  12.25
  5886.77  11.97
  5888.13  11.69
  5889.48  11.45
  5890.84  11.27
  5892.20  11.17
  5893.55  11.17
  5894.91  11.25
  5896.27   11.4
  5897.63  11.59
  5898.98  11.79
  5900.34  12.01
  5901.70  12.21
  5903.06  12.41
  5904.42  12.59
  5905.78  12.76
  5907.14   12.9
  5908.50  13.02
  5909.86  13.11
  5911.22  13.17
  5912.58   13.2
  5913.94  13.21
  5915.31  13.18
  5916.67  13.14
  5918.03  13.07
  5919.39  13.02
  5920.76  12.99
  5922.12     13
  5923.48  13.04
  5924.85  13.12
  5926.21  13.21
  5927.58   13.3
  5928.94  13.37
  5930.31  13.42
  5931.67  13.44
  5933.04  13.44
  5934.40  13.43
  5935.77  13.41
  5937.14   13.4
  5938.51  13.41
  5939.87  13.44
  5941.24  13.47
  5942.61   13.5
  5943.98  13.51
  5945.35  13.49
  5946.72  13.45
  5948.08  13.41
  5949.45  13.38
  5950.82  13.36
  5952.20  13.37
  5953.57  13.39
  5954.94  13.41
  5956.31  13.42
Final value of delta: 0.39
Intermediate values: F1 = 0.06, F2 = 0.8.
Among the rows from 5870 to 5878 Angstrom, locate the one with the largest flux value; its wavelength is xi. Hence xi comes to 5874.58 Angstrom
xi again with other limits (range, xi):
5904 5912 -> 5911.22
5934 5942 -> 5941.24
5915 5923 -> 5915.31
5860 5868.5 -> 5867.83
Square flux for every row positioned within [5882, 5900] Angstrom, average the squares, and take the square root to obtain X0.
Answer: 11.7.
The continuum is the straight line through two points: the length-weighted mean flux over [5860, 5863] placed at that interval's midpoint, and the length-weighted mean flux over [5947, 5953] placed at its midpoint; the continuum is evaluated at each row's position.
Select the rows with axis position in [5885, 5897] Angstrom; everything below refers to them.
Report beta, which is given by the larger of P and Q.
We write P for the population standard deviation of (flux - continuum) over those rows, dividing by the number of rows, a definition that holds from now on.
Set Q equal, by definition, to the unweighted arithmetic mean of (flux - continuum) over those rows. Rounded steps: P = 0.369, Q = -1.7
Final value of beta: 0.369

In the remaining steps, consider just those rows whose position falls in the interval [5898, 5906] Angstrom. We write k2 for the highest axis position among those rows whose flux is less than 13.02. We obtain 5905.78 Angstrom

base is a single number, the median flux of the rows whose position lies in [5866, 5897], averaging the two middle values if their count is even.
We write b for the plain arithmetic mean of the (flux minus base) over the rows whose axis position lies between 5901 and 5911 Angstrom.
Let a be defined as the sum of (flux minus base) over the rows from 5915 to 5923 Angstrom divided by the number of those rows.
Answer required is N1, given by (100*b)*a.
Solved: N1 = -3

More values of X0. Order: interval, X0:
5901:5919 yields 12.9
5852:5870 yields 13.1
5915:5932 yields 13.2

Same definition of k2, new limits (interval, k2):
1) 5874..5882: 5881.35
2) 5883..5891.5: 5890.84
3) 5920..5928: 5922.12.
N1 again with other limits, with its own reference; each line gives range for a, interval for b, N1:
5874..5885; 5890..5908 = -15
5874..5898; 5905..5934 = -14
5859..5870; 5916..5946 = 7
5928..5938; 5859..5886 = 7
